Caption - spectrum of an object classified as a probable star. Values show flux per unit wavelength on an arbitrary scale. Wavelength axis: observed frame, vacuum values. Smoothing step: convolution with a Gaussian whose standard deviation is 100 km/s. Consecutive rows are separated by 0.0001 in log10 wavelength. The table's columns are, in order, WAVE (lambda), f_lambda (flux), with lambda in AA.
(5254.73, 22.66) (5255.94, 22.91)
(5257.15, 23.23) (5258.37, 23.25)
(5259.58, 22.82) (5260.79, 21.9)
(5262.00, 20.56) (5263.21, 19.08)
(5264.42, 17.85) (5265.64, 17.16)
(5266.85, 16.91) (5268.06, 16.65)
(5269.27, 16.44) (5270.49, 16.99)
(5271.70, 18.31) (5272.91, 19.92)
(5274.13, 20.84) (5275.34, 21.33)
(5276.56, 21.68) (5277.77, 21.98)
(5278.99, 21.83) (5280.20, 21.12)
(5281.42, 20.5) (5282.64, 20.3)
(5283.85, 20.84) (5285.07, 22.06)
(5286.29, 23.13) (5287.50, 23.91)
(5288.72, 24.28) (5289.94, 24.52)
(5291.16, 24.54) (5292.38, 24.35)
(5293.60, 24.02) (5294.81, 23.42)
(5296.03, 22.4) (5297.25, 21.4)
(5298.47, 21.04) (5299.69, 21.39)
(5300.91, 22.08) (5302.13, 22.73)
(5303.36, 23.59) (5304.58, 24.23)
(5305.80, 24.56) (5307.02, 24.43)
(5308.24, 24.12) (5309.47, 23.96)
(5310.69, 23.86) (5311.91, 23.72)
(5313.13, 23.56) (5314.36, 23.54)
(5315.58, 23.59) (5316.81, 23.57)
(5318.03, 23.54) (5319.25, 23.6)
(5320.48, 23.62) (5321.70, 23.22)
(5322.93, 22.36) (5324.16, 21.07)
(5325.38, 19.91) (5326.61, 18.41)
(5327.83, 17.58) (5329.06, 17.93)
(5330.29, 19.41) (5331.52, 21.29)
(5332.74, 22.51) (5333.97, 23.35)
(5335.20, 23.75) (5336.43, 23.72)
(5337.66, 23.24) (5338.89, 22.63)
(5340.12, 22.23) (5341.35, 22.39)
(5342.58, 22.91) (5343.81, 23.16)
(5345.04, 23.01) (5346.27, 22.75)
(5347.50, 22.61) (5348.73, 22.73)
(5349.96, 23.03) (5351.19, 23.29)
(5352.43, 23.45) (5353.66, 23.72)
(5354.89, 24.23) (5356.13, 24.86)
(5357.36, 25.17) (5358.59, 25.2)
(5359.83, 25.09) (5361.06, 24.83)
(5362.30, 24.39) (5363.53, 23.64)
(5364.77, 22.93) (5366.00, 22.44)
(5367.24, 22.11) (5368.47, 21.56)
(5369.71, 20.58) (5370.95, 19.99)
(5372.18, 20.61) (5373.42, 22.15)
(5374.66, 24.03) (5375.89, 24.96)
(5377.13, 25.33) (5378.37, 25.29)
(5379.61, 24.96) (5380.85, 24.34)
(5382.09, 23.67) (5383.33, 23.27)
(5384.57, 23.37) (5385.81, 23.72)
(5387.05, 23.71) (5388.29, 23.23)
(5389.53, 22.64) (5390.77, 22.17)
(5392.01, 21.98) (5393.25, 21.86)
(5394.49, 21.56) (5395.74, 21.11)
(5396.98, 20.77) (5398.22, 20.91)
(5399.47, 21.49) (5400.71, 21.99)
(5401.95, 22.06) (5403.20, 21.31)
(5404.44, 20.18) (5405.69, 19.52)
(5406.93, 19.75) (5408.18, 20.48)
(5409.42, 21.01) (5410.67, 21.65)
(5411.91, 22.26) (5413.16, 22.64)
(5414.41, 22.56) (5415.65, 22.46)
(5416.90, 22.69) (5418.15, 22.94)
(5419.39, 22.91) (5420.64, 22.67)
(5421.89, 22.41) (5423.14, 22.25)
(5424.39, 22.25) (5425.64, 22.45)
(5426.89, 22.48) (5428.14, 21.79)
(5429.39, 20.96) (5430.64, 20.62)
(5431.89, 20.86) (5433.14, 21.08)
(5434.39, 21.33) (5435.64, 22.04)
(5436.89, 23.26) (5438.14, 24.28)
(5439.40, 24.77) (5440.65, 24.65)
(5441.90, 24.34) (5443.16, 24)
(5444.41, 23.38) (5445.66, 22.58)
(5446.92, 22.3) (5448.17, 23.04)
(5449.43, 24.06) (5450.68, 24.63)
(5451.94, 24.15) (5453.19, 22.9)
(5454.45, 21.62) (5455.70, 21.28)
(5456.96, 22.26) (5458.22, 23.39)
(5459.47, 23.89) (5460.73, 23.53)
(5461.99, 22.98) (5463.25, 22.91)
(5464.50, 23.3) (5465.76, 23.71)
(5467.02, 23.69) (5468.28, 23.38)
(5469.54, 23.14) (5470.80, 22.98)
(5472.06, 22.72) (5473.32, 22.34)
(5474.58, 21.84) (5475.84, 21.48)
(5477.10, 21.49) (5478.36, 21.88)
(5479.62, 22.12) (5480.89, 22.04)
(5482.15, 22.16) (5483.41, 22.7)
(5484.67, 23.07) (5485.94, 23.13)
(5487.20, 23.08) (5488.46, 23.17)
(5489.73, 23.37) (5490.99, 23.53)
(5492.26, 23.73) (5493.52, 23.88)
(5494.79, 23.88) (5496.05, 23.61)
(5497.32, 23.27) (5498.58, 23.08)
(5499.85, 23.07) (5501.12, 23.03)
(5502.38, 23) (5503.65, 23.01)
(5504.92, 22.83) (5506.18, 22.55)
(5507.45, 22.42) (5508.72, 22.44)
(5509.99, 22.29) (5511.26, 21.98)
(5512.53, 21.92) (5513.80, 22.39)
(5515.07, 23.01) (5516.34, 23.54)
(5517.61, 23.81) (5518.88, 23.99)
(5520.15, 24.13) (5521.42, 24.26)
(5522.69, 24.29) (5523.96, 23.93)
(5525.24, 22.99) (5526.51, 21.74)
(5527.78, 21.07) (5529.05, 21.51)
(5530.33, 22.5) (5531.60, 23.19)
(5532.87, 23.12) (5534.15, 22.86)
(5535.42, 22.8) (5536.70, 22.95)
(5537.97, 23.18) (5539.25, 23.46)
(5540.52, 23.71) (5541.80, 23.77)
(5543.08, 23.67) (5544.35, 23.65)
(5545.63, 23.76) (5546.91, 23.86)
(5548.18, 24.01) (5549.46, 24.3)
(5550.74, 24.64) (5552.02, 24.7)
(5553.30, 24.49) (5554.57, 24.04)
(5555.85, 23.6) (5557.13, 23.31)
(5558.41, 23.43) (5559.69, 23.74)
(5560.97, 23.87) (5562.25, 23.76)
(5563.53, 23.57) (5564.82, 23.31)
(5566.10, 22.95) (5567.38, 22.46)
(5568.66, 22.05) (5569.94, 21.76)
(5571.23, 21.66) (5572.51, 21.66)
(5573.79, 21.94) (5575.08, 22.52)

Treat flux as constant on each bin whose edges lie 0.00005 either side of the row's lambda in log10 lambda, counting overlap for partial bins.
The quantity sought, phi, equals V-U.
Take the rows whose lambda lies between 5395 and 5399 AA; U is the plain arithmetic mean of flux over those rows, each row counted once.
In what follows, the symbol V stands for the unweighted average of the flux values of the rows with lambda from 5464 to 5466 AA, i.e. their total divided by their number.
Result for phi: 3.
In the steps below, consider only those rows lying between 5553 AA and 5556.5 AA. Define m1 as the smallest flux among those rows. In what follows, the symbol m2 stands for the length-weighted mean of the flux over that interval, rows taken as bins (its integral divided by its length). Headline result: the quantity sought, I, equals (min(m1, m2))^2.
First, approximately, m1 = 23.6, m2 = 24.0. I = 557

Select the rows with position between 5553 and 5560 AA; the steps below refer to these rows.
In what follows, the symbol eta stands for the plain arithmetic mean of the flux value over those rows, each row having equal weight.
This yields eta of 23.8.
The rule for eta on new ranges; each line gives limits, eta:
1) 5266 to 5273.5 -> 17.5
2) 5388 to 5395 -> 22.2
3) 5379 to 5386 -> 23.9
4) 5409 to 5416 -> 22.1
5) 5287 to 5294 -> 24.3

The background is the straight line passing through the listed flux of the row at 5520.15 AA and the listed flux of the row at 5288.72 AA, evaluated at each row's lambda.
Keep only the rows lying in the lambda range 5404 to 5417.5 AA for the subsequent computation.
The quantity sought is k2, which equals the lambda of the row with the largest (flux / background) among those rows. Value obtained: 5416.90 AA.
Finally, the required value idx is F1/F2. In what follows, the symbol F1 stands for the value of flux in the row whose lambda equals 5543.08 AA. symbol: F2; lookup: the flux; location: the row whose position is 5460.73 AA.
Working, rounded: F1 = 23.67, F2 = 23.53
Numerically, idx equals 1.01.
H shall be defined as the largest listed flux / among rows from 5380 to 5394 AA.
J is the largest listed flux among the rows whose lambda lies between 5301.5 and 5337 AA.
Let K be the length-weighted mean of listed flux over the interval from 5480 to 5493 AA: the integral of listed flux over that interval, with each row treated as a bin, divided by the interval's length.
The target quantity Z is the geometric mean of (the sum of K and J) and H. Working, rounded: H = 24.34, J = 24.56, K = 23.0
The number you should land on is 34.0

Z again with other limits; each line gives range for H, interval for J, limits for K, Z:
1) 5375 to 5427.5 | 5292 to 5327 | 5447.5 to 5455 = 34.9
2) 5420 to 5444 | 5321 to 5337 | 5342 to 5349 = 34.0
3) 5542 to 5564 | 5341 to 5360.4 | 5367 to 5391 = 34.5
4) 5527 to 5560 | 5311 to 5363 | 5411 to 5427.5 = 34.3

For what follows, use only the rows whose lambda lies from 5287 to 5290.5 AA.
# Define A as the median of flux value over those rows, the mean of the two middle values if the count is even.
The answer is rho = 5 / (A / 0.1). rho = 0.0206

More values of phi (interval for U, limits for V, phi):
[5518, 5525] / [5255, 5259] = -1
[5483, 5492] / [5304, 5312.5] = 1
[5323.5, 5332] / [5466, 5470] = 4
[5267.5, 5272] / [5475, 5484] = 5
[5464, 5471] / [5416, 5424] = -1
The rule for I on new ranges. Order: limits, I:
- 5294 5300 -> 443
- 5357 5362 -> 617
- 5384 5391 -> 492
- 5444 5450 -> 497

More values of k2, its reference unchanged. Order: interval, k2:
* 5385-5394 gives 5385.81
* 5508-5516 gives 5515.07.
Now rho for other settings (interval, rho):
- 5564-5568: 0.0218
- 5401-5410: 0.0244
